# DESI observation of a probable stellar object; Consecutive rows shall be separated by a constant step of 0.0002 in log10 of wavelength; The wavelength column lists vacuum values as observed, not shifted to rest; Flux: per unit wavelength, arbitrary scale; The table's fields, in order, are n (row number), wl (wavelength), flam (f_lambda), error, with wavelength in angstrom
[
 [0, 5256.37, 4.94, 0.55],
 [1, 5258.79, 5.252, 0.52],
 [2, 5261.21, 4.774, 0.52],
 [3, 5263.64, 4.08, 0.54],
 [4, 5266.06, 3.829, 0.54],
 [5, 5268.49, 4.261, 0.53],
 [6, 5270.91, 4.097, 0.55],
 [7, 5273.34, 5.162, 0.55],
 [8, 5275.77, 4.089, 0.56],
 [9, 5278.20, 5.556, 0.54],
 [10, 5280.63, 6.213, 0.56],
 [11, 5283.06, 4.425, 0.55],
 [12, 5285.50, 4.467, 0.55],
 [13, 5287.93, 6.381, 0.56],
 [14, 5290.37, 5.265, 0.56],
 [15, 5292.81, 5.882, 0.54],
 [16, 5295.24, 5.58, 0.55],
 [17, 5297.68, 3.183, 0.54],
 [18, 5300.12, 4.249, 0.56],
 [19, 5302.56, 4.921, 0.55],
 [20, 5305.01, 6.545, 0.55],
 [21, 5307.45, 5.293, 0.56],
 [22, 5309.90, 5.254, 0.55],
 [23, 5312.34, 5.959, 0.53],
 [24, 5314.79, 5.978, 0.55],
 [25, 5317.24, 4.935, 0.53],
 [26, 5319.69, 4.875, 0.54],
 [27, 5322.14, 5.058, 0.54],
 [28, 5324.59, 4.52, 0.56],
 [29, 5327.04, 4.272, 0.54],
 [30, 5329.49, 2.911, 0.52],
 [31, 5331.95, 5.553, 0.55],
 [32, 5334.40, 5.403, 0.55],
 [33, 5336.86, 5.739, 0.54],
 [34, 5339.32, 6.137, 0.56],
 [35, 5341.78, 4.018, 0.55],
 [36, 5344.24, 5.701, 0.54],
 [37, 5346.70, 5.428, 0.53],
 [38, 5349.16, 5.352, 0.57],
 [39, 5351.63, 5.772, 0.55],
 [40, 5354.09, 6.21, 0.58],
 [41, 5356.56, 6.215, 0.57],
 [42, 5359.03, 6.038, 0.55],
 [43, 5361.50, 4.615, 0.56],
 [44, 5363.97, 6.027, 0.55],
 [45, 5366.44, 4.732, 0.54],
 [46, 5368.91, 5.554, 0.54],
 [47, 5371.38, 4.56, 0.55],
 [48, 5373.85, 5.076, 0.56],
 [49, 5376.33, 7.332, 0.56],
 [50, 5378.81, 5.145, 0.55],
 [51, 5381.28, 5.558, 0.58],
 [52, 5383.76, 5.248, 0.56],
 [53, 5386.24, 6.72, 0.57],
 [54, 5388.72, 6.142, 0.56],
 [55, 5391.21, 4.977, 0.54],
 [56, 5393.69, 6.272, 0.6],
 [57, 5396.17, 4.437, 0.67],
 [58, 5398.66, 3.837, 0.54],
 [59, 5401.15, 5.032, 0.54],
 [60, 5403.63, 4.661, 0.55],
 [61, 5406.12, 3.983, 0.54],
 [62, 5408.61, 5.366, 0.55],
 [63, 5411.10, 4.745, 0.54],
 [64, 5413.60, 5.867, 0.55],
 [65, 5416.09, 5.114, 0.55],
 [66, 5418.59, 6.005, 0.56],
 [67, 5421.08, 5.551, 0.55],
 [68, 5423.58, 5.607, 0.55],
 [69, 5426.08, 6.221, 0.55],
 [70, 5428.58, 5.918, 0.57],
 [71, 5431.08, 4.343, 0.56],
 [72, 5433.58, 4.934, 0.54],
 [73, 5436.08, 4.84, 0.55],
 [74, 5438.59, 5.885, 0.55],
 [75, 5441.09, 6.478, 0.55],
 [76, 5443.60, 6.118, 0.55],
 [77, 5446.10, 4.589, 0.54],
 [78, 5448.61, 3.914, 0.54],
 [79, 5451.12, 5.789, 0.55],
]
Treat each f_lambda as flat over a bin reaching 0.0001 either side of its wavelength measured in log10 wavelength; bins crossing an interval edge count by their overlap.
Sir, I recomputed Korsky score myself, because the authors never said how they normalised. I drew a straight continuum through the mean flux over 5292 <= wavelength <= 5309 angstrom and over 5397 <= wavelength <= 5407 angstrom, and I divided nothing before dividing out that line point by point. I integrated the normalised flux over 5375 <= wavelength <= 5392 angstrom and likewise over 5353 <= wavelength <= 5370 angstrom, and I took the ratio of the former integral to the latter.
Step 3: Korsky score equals 1.08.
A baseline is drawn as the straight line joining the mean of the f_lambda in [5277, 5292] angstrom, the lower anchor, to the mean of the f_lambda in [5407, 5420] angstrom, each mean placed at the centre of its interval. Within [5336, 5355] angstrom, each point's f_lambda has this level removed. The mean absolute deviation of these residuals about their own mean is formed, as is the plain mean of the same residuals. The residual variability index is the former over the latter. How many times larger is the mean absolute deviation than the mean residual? 3.2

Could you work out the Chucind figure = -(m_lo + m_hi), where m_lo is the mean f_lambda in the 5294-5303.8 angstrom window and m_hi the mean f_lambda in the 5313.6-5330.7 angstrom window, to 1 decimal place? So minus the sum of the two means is -9.1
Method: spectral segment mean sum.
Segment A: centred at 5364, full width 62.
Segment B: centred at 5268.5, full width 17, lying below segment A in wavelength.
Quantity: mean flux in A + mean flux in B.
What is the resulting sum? 9.9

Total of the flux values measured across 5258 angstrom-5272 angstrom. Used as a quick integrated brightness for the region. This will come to 26.3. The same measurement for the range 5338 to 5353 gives 32.4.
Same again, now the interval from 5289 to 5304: 29.1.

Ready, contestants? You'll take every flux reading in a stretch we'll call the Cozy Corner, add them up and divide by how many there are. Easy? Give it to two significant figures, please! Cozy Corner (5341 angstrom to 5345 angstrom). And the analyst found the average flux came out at 4.9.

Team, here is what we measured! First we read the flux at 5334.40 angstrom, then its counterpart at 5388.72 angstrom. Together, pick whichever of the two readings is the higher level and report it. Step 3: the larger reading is 6.1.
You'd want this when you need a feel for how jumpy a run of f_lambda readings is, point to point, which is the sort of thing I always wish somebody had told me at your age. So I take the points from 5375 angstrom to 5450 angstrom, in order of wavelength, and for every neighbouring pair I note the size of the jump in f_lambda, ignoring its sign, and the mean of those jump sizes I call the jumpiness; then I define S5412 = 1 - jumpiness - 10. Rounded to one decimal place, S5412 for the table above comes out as -9.9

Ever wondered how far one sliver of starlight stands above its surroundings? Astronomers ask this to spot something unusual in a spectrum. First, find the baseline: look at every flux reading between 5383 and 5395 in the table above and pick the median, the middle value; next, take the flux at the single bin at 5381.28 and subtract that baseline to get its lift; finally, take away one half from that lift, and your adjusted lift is -1.1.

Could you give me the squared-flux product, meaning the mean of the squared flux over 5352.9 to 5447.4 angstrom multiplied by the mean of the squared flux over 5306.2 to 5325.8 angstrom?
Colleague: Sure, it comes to 829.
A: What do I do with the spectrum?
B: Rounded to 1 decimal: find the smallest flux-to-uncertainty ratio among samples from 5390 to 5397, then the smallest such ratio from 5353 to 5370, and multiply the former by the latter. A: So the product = 54.6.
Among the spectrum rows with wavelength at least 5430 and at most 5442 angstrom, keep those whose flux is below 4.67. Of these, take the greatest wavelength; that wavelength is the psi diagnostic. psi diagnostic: 5431.08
